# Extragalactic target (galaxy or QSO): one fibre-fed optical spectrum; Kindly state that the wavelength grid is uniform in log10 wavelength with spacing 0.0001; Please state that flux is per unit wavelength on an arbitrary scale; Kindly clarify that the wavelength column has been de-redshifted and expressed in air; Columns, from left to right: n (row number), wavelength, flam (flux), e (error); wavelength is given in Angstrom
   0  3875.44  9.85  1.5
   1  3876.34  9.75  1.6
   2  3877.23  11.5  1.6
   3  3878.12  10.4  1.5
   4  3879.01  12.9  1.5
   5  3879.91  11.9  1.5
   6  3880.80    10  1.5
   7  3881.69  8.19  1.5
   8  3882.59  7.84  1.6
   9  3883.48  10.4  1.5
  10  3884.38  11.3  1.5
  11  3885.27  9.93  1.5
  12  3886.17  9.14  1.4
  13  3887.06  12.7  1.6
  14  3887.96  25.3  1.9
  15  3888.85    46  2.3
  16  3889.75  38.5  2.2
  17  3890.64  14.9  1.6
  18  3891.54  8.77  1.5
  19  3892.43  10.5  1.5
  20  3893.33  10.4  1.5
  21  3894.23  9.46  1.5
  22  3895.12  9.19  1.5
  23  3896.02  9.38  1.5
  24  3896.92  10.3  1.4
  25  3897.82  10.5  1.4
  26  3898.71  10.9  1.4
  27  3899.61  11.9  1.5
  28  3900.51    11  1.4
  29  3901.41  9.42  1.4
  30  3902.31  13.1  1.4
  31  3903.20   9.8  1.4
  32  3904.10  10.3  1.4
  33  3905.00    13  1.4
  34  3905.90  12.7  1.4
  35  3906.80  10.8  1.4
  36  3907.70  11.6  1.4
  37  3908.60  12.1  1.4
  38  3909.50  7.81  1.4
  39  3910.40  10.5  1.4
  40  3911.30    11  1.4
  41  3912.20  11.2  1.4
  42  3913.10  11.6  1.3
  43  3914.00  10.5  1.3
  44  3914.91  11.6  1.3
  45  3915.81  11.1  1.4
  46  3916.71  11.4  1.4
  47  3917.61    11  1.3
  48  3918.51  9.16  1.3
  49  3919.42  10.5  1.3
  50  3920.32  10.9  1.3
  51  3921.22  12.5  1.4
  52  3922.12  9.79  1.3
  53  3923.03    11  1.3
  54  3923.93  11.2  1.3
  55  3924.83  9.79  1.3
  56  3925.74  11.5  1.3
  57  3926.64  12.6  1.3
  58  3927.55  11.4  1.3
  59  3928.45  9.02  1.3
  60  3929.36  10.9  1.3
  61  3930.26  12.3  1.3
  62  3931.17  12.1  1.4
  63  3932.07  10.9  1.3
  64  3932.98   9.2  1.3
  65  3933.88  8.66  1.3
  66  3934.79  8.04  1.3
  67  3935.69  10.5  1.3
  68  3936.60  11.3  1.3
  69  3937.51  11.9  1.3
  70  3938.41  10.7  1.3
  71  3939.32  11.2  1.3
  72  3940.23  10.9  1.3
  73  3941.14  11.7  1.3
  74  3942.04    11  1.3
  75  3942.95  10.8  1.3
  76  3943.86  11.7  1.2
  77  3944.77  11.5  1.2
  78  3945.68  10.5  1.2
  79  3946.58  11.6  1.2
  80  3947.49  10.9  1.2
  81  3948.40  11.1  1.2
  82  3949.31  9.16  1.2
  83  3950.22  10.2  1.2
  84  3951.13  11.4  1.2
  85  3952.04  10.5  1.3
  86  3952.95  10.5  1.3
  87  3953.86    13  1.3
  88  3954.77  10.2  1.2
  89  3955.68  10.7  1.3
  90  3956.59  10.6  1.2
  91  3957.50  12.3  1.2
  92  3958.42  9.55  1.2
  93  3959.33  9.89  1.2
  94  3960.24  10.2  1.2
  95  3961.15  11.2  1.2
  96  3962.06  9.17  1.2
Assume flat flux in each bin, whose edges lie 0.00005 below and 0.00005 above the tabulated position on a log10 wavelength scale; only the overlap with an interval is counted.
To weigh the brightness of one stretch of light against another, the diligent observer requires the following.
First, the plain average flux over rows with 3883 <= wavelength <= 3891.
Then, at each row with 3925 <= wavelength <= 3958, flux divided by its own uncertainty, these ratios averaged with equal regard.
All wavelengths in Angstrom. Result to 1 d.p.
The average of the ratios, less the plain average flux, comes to -11.2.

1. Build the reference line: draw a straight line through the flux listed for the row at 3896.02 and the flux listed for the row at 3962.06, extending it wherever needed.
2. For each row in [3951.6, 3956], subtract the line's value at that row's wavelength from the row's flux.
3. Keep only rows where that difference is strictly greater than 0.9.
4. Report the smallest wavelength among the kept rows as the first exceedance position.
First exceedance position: 3952.04 Angstrom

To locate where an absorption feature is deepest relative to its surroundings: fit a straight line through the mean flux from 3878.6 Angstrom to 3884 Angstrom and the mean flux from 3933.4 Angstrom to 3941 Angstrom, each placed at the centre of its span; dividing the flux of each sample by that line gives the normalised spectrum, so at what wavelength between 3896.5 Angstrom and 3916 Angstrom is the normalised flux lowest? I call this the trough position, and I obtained 3909.50 Angstrom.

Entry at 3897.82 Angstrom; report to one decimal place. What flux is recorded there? 10.5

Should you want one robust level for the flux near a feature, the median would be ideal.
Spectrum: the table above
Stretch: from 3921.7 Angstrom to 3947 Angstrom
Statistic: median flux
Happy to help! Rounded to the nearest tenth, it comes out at 11.0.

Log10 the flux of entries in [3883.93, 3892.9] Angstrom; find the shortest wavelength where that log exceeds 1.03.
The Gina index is 3884.38 Angstrom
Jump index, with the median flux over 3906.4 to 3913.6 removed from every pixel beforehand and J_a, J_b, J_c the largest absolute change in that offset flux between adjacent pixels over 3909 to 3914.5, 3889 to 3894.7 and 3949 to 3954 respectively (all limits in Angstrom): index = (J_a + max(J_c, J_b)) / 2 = 13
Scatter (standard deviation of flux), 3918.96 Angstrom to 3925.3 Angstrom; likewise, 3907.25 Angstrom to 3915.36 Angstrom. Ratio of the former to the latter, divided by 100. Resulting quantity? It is 0.007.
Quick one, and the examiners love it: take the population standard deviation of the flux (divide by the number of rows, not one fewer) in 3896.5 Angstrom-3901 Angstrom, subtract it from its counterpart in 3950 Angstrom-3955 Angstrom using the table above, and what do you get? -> 0.44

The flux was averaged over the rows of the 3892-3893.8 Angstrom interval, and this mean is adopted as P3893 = 10.4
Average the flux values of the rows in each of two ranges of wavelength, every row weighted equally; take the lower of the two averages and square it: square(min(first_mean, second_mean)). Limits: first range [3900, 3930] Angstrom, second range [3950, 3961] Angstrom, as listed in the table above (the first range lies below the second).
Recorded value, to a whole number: 116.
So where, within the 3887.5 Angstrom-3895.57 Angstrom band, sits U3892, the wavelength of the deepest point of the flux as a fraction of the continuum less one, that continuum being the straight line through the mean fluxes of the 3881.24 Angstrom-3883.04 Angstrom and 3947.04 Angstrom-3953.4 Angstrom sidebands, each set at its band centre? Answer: 3891.54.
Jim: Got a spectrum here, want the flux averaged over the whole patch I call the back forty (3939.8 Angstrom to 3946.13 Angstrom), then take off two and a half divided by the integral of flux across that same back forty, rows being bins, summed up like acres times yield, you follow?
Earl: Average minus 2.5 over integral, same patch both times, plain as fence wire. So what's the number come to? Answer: 11.1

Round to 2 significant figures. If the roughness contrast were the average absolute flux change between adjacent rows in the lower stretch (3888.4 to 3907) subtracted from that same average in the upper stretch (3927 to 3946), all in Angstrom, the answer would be -1.9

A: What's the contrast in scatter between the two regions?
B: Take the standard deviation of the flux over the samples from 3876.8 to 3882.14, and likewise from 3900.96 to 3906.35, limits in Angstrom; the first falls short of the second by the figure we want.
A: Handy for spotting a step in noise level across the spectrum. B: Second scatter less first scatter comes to 0.1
